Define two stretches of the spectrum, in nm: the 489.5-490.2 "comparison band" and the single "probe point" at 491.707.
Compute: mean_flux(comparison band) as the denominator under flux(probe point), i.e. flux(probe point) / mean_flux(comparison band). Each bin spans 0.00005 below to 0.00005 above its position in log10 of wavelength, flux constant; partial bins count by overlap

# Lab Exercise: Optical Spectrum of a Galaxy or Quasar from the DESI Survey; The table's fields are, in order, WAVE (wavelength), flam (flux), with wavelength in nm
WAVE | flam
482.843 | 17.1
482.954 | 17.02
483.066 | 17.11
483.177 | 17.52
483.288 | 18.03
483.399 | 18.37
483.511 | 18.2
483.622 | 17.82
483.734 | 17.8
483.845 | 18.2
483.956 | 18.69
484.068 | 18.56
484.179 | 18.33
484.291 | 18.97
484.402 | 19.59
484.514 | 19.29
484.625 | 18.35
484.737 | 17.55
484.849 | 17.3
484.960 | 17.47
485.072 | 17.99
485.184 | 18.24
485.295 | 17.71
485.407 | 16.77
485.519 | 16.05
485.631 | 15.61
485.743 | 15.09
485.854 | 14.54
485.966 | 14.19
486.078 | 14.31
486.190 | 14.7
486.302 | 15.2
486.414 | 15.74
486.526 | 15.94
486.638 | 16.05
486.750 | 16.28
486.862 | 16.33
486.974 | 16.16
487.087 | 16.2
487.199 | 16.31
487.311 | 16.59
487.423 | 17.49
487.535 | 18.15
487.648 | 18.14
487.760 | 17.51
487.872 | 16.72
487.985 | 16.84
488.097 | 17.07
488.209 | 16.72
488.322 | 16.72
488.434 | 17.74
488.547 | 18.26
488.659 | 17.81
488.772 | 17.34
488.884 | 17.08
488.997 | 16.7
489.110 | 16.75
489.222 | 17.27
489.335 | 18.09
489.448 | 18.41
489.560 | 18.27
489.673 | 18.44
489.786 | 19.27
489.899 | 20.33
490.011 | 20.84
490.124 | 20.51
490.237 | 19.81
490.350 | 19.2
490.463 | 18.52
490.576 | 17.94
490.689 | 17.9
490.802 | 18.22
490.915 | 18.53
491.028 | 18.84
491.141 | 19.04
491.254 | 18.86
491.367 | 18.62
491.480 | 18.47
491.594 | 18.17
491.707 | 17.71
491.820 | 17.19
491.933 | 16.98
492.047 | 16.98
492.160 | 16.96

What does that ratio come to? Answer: 0.90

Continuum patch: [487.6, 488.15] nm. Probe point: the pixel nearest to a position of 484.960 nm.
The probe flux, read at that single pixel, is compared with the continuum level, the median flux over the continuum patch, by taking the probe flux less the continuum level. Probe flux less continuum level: 0.4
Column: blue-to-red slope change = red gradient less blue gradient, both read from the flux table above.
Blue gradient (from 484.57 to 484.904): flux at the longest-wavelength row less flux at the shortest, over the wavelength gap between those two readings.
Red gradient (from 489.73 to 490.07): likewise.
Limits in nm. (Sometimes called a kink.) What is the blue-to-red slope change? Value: 12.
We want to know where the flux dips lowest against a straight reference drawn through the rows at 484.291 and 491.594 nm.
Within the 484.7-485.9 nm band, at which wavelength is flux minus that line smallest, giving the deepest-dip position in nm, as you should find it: 485.854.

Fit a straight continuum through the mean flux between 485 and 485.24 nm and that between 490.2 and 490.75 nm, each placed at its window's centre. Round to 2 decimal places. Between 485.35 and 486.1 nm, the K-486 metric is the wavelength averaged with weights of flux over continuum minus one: 485.81 nm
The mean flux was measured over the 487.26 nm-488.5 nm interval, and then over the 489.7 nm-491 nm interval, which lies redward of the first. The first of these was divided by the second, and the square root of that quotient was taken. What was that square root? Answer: 0.95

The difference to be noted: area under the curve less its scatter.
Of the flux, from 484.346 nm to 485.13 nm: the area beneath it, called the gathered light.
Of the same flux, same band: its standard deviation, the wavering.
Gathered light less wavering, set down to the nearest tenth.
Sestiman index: 13.4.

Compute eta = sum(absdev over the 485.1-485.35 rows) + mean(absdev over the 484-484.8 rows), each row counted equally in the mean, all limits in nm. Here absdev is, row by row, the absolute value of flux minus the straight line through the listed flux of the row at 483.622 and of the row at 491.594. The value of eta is 1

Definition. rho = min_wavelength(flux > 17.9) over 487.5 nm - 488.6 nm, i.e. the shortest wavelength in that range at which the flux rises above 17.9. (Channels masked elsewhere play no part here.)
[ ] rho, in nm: 487.535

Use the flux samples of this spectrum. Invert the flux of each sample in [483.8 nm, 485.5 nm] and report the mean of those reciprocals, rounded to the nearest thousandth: 0.055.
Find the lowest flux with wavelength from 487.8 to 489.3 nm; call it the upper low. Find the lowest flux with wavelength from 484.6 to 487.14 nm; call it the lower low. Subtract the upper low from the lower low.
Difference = -3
